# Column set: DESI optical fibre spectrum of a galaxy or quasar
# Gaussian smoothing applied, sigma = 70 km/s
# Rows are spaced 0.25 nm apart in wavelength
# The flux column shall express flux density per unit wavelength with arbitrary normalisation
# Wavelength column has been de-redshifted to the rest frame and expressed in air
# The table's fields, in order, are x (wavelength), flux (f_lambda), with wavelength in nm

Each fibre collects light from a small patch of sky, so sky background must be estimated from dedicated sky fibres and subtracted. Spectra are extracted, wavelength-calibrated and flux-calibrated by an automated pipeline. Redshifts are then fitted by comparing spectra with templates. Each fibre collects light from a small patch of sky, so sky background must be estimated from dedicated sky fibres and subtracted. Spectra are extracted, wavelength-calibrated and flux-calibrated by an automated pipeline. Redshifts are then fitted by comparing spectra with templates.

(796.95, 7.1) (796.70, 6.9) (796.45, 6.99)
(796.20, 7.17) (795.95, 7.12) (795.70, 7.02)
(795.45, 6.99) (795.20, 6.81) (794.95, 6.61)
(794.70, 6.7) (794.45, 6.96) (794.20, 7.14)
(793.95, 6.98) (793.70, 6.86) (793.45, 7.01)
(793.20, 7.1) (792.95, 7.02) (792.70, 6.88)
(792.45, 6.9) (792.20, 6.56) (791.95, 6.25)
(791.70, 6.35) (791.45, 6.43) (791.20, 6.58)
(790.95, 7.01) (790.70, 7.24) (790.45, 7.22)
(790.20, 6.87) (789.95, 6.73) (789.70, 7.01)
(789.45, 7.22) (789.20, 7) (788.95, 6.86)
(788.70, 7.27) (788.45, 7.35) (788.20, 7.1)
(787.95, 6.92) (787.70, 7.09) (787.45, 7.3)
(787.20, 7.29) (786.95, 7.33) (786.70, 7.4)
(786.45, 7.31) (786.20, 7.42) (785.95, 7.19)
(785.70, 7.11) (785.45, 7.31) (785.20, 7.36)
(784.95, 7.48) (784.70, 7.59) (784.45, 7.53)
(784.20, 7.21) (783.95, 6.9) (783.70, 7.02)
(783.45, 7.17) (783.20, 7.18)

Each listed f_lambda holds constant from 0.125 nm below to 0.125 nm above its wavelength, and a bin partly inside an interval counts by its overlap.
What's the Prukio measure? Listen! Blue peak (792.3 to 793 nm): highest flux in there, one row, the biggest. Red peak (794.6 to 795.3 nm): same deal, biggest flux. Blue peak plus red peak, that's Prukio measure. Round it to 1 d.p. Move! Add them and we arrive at 13.8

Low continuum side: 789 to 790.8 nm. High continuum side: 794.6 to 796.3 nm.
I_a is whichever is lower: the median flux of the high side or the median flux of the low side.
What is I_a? 6.99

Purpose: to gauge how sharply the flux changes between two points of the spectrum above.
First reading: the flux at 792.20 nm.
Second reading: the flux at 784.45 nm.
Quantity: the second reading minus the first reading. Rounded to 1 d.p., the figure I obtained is 1.0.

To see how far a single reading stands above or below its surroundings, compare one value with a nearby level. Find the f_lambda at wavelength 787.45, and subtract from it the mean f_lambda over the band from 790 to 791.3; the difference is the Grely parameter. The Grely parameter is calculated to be 0.32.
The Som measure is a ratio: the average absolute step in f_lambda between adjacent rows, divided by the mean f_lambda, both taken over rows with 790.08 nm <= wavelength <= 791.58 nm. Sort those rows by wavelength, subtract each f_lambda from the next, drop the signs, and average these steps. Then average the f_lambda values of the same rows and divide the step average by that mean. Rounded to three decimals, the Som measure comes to 0.034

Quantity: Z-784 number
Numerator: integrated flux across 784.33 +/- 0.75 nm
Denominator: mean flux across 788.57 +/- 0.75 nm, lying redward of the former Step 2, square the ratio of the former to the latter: 2.38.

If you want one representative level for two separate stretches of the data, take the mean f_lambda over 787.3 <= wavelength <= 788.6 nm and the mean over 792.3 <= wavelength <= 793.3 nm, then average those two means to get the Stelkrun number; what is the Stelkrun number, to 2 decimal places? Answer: 7.06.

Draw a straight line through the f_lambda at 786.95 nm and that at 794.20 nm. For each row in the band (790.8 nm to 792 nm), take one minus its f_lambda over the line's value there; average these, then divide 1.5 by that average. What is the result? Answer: 16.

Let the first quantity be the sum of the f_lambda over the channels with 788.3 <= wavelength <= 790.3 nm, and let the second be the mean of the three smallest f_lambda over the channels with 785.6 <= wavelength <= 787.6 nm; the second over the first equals 0.128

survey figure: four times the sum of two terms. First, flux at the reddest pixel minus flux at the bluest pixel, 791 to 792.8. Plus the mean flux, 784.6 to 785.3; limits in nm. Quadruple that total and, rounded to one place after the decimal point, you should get 31.1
